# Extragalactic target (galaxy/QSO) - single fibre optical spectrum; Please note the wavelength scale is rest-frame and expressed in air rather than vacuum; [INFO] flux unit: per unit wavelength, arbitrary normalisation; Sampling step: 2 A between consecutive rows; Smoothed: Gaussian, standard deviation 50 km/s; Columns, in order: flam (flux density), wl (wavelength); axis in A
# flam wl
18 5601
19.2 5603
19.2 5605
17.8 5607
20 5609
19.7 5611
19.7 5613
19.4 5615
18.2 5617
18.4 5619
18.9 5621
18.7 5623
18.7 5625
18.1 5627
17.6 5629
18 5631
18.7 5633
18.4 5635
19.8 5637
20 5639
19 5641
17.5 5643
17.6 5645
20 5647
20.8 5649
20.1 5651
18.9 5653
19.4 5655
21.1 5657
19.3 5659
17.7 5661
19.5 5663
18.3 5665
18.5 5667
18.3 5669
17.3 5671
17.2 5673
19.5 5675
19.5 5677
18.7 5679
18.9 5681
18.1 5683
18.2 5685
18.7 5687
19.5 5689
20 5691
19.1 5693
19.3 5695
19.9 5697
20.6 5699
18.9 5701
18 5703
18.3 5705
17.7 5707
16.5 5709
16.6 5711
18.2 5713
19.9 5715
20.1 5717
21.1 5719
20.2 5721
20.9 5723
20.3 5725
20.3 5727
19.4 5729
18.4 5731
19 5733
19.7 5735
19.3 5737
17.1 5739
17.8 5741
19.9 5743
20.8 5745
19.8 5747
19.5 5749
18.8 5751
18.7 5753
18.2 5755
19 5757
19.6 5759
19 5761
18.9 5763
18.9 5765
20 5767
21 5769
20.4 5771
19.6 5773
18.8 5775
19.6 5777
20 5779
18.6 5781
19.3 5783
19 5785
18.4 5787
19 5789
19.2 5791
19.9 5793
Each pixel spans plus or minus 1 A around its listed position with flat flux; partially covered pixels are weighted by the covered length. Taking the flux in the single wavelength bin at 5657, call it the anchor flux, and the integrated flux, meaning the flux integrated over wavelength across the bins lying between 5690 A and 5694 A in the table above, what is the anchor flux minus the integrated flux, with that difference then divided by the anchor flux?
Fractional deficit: -2.7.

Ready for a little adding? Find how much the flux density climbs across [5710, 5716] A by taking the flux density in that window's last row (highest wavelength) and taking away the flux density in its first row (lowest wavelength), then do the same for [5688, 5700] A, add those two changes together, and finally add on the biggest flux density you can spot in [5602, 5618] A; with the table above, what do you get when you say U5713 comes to 24.4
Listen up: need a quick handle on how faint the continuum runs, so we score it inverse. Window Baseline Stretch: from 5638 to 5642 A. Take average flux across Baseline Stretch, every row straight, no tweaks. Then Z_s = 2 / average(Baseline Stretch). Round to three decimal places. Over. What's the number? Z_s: 0.103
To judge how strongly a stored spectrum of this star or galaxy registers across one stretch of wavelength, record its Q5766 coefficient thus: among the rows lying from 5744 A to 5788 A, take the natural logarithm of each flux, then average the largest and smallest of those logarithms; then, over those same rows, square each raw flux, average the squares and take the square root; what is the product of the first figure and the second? 57.6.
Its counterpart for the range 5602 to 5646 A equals 55.0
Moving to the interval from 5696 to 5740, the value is 56.1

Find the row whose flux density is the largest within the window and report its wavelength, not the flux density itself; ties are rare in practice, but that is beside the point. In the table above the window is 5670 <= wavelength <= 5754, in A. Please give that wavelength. 5719 A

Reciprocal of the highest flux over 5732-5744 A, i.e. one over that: 0.0503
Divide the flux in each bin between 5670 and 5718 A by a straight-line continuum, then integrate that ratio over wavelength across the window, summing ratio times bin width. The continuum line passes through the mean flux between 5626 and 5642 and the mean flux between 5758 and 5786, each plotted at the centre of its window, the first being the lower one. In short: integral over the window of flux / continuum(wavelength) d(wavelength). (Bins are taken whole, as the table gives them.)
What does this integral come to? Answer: 47.1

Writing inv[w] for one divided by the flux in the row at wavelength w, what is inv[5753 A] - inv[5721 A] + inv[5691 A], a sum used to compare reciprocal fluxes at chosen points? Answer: 0.0540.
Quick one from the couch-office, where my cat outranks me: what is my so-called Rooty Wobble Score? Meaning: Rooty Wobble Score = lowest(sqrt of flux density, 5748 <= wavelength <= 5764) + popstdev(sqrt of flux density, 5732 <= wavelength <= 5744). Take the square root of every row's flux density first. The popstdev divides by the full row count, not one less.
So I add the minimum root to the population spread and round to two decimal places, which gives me 4.38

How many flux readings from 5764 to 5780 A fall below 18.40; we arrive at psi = 0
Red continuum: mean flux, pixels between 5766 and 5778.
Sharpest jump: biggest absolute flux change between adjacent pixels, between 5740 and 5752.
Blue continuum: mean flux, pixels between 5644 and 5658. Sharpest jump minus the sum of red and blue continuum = -37.5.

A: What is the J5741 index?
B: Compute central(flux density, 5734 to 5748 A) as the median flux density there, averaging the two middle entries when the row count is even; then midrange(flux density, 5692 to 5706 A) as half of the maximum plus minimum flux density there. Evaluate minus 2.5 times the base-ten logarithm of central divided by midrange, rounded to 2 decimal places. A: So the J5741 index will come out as -0.02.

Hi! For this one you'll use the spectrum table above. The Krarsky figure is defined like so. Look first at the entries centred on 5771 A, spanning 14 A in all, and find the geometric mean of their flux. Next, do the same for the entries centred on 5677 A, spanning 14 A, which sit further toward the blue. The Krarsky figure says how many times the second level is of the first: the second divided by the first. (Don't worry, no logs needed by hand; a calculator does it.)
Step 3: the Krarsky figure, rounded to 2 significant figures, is 0.93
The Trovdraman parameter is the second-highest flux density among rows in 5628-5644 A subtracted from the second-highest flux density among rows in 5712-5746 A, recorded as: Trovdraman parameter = 1.1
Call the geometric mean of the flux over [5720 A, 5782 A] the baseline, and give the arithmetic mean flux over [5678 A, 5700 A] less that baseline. -0.20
